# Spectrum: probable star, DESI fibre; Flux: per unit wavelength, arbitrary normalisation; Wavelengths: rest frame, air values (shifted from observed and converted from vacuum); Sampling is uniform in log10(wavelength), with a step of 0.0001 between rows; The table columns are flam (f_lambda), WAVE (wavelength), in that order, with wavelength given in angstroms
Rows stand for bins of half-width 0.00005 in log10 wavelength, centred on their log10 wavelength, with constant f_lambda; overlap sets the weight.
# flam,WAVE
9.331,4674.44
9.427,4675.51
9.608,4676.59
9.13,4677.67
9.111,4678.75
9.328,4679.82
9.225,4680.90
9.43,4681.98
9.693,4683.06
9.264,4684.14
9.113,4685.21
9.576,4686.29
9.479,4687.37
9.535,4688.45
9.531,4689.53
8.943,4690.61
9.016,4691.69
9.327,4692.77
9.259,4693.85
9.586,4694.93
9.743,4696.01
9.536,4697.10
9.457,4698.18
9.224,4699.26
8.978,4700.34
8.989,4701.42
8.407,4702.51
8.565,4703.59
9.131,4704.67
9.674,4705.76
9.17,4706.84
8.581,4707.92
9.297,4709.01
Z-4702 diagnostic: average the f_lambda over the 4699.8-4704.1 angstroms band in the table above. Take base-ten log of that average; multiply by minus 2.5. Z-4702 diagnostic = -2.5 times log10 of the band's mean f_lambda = -2.35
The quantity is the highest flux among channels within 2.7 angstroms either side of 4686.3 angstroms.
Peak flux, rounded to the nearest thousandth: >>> 9.576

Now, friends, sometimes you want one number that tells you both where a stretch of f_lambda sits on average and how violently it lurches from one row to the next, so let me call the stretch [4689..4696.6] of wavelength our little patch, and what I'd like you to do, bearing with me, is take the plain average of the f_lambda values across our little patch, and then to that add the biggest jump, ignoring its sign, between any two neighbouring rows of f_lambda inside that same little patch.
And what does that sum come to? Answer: 9.93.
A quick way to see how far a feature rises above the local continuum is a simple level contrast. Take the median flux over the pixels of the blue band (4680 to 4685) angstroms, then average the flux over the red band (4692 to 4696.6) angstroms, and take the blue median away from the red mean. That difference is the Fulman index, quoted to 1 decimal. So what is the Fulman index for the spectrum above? 0.1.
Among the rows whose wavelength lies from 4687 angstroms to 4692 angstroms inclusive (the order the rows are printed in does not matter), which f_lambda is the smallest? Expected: 8.943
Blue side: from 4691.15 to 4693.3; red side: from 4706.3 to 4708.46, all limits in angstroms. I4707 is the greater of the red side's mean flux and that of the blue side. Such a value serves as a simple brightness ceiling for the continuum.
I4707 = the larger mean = 9.17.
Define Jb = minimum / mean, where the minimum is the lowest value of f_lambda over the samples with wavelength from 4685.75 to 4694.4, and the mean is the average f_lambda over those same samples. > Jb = 0.96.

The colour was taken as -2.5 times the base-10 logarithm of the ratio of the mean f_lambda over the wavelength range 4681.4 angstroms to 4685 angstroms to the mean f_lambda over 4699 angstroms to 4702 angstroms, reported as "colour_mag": -0.05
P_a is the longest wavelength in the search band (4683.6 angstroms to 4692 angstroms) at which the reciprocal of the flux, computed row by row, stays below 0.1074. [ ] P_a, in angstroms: 4689.53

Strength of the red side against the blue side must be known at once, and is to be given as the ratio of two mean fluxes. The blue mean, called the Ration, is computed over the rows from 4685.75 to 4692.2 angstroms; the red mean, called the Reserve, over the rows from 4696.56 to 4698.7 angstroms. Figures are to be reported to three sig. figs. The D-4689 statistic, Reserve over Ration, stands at 1.02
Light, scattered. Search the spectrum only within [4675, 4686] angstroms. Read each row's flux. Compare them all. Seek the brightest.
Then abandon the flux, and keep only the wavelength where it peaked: 4683.06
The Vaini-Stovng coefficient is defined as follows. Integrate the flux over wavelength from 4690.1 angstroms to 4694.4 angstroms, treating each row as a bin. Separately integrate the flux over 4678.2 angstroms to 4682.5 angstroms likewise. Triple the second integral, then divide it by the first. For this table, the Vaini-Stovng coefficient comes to 3.04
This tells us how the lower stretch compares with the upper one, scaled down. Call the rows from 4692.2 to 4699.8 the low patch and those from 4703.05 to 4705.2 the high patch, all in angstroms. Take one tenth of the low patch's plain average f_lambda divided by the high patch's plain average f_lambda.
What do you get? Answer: 0.107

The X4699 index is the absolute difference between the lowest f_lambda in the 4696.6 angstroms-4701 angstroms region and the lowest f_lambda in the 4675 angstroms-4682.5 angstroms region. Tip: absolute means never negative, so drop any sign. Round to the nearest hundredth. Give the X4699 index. 0.13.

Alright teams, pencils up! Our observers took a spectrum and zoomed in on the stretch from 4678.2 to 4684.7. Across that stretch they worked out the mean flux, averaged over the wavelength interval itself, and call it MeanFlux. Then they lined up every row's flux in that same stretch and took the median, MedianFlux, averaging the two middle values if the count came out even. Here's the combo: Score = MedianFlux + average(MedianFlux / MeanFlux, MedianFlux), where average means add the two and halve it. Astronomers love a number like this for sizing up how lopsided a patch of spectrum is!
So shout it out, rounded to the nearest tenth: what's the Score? 14.4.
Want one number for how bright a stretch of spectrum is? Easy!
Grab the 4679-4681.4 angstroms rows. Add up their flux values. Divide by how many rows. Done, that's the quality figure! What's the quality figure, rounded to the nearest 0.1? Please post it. 9.3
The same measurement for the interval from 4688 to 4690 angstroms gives 9.5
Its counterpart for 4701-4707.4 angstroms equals 9.0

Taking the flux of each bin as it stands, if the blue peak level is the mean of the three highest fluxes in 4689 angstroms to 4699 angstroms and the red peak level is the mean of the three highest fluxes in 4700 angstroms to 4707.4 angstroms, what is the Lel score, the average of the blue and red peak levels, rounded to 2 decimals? 9.47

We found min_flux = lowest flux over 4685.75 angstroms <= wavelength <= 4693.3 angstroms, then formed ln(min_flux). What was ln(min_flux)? 2.19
